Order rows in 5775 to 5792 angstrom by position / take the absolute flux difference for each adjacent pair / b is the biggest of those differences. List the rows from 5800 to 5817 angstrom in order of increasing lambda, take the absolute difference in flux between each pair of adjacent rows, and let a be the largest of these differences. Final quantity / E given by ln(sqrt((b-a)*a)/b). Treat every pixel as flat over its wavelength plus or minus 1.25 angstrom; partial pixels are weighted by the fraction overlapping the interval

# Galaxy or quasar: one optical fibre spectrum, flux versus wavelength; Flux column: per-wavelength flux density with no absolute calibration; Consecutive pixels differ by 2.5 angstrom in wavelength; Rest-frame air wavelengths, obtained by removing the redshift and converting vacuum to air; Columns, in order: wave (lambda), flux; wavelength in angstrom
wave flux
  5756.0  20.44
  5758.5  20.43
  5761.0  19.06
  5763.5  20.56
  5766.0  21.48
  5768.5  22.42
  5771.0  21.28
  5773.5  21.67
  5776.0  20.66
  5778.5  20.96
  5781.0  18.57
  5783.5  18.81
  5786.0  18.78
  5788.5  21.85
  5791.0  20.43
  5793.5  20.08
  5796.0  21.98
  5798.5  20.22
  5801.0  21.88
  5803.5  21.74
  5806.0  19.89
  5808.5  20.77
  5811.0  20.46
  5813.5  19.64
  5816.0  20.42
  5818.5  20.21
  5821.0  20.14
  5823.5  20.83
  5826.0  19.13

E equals -0.715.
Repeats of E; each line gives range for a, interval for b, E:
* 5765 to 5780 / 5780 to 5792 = -0.727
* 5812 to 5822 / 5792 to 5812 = -0.709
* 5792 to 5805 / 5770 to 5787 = -0.907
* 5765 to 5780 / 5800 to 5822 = -0.721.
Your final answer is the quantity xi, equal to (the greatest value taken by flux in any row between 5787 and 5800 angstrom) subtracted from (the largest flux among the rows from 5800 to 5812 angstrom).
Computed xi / -0.1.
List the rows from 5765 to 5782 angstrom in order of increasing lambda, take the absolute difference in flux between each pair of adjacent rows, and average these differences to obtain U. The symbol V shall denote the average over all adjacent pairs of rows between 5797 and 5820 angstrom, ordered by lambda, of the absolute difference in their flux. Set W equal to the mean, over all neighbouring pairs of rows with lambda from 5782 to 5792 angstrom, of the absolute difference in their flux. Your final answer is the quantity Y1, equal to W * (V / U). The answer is 1.22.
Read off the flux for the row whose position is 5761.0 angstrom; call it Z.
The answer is 19.06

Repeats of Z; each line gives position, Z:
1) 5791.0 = 20.43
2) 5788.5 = 21.85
